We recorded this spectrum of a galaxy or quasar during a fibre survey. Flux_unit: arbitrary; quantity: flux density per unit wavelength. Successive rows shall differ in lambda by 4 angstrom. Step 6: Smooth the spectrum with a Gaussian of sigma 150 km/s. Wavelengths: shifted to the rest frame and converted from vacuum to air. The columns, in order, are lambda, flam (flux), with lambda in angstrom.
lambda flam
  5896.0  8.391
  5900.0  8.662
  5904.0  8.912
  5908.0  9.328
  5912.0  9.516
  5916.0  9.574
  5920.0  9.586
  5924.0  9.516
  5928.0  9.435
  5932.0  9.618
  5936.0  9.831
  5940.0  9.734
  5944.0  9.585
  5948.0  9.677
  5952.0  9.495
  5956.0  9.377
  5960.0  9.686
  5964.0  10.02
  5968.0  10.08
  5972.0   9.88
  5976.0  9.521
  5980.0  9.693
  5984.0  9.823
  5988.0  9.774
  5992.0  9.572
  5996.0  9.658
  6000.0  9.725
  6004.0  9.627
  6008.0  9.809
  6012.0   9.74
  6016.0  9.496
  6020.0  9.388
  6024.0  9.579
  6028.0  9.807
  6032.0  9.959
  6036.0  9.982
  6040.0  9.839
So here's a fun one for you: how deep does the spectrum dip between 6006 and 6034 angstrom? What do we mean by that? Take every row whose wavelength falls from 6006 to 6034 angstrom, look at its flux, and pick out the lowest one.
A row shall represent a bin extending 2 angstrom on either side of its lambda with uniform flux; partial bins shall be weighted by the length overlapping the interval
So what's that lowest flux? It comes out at 9.388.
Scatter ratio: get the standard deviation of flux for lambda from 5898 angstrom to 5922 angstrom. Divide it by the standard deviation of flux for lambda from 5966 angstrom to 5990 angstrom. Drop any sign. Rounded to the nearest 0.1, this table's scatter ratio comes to 2.1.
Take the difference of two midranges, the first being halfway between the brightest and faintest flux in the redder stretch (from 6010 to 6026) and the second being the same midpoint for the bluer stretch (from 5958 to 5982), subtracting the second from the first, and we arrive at -0.24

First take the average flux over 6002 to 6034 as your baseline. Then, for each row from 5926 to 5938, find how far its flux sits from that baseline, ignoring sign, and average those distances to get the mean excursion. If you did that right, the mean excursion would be 0.15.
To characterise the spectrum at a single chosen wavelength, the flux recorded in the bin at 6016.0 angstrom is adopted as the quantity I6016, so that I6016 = 9.496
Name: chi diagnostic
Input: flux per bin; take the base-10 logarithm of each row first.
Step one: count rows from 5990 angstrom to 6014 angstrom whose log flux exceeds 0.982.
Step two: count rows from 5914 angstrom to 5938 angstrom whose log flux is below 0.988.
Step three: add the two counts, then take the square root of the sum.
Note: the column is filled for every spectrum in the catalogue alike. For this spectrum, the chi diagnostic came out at 3.16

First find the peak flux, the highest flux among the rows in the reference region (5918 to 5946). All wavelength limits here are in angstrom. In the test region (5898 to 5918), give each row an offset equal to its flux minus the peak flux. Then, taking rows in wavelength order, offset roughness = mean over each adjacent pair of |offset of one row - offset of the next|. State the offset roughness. 0.23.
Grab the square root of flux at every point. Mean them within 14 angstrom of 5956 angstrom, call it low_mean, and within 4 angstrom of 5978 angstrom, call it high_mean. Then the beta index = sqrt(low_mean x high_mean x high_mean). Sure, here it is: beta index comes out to 5.47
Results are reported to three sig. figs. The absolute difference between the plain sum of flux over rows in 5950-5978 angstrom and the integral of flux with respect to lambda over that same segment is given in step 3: 204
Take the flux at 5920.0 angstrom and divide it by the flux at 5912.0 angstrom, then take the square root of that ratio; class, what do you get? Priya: 1.00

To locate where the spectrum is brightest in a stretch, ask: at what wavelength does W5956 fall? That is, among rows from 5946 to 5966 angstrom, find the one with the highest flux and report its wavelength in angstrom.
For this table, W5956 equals 5964.0 angstrom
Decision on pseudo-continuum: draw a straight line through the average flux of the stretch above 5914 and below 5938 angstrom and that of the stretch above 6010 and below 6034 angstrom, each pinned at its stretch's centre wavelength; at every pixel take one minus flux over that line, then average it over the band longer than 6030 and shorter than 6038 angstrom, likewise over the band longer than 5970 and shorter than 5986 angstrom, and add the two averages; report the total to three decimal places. -0.041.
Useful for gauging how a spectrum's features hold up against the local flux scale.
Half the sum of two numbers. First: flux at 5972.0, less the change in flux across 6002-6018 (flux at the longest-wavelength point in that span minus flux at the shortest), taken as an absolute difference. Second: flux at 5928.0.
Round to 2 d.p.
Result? 9.72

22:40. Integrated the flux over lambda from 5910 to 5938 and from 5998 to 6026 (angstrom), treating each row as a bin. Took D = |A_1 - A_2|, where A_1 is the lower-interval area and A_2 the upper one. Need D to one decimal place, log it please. 1.2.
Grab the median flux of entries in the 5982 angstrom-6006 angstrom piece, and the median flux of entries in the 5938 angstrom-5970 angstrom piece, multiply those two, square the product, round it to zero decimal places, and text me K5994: 8804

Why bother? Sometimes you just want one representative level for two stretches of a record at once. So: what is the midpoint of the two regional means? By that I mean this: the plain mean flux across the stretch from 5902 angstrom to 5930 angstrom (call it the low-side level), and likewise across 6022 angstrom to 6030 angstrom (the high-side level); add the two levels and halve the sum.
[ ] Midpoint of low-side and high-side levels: 9.55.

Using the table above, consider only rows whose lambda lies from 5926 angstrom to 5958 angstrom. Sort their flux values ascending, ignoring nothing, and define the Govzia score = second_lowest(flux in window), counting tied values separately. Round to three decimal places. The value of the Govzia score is 9.435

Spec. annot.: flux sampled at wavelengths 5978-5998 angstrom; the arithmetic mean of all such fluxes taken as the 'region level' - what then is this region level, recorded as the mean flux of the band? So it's 9.70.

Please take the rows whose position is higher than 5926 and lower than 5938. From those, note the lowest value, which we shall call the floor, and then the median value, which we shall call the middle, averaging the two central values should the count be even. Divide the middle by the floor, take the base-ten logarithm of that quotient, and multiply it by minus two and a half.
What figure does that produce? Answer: -0.021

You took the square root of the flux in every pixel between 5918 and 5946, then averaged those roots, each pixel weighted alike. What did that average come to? 3.10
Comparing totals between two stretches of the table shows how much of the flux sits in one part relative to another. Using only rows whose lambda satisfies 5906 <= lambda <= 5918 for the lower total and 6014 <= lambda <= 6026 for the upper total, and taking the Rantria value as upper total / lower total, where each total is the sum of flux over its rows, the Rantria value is 1.00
